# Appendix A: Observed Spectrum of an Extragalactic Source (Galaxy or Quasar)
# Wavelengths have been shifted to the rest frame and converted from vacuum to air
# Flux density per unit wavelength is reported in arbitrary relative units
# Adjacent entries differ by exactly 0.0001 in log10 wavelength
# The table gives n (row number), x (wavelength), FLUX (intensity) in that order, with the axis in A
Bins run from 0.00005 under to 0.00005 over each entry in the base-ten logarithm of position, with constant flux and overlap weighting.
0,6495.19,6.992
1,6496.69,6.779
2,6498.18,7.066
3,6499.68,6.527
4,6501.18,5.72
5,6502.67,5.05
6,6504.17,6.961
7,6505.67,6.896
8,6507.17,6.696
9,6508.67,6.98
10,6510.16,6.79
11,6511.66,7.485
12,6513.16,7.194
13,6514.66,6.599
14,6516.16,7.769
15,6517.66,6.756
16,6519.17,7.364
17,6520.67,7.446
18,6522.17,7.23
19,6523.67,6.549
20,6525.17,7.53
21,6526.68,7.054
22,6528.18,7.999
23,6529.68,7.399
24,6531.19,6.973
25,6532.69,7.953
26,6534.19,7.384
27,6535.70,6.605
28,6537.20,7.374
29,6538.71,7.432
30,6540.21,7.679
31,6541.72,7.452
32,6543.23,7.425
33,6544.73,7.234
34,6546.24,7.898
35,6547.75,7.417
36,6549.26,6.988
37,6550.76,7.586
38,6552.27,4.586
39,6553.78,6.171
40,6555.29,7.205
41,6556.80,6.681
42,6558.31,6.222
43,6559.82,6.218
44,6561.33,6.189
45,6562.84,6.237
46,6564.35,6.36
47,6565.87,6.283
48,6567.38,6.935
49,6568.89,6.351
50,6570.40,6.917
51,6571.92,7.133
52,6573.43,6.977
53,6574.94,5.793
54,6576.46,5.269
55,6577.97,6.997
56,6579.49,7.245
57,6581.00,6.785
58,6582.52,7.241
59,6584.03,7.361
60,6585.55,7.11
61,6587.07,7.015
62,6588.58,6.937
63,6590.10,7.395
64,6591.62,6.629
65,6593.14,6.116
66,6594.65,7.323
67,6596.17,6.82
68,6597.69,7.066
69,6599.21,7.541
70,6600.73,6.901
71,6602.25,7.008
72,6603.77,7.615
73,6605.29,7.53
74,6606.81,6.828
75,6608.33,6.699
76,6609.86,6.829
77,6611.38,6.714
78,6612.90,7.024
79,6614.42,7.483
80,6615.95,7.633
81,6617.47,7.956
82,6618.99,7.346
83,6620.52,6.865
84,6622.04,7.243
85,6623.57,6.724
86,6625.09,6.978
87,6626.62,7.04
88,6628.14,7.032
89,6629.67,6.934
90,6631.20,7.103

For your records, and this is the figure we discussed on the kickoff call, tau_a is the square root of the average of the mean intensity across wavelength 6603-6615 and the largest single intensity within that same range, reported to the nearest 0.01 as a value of 2.71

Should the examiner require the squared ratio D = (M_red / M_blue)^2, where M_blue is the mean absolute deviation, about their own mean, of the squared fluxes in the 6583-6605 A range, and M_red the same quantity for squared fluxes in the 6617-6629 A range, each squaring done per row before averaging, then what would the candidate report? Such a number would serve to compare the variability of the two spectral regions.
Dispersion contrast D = 1.01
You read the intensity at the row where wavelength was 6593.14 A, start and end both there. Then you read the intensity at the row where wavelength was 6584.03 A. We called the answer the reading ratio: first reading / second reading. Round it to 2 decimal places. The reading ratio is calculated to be 0.83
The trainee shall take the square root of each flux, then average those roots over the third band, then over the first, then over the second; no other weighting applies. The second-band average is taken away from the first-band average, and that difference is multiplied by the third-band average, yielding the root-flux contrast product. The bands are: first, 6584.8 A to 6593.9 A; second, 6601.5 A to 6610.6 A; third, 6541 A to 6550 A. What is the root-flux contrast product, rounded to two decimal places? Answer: -0.11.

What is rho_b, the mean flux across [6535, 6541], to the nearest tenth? 7.3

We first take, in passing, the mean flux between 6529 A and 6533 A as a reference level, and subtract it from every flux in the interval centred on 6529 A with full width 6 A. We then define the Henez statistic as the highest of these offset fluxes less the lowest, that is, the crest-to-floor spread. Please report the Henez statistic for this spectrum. 1.03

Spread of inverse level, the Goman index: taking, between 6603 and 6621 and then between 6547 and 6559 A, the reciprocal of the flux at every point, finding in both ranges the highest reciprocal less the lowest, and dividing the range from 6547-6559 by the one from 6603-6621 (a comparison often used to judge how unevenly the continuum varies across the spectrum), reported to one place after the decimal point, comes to 3.7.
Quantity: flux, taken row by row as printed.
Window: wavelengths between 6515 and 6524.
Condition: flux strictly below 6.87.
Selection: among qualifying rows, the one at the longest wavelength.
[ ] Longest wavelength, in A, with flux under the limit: 6523.67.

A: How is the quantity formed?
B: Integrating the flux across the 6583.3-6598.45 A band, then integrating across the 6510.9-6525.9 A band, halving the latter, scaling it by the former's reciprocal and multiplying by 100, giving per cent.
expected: 51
